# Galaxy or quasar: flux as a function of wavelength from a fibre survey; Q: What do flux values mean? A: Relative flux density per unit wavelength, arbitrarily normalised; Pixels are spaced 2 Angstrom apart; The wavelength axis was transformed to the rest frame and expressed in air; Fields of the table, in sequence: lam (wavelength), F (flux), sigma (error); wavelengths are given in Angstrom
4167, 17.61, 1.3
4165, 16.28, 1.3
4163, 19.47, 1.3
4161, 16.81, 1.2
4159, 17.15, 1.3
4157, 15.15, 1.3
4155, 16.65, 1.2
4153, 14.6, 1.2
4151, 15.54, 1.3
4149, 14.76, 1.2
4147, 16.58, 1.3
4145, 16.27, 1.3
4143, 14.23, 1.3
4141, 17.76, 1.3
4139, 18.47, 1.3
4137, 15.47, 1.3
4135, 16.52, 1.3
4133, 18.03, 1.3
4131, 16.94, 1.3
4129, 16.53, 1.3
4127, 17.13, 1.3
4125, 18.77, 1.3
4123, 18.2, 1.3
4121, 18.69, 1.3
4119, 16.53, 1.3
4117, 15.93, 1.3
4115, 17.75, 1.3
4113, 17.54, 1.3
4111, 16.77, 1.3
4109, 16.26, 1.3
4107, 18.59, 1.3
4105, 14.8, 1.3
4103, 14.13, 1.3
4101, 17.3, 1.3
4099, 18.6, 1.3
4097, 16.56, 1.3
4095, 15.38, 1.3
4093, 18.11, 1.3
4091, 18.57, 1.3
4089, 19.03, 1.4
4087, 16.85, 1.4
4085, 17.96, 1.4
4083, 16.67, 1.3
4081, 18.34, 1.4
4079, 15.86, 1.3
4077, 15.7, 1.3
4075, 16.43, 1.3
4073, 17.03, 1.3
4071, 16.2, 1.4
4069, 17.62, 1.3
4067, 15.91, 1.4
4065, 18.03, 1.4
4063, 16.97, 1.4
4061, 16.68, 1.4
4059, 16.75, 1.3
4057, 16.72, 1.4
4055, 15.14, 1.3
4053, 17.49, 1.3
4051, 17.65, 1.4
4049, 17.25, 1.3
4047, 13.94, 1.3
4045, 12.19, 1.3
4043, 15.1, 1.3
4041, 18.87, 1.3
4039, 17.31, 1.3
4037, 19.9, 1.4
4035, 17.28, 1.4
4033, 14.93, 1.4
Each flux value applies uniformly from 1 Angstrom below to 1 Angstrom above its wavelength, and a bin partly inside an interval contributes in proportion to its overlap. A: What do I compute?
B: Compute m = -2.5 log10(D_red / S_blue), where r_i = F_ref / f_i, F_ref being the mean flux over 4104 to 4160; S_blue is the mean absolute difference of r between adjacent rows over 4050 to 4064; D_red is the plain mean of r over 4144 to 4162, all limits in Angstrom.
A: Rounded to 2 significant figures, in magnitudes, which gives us -3.4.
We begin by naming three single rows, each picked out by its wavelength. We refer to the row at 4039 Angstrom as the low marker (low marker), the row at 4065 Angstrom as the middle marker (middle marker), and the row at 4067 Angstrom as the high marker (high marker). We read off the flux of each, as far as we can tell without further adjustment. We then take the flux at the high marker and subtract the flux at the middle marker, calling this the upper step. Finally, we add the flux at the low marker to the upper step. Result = 15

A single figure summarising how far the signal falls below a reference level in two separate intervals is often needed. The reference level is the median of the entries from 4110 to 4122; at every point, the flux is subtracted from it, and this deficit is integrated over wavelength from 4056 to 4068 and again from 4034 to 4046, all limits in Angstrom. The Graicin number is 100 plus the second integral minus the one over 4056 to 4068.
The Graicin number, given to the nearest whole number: 101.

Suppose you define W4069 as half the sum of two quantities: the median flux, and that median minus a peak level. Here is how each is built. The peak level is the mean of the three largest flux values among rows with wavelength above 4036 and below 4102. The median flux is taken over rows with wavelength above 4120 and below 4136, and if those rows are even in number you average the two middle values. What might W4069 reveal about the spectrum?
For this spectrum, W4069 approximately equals 7.9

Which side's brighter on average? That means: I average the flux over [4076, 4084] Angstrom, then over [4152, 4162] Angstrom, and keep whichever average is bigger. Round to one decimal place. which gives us 16.6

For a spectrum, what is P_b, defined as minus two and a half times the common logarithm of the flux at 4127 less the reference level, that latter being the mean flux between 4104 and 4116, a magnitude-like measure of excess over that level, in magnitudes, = 1.9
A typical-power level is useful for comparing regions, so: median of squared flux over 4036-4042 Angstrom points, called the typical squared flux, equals 356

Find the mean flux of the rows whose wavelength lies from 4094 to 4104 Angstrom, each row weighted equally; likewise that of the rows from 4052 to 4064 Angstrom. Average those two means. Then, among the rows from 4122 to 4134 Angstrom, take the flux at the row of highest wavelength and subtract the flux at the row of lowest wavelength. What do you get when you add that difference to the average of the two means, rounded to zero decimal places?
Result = 16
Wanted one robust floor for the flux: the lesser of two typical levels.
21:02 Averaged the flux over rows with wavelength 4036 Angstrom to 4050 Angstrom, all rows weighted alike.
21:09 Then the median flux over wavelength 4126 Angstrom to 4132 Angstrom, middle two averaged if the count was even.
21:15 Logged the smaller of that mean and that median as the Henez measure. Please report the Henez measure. 16.4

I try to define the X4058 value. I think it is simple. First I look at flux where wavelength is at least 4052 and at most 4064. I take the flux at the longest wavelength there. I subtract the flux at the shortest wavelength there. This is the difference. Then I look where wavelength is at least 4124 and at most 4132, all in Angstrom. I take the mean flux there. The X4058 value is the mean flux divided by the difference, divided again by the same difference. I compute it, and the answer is 64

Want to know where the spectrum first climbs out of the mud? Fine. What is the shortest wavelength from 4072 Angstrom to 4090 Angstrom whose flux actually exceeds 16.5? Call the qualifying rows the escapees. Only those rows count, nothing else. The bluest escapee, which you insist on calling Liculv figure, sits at 4073 Angstrom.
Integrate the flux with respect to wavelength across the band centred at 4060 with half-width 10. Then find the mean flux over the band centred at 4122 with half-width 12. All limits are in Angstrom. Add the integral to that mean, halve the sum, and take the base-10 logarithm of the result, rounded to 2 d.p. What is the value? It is 2.25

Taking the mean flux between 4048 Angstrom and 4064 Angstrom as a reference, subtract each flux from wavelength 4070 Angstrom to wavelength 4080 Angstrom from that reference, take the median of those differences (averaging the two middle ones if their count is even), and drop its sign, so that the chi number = 0.63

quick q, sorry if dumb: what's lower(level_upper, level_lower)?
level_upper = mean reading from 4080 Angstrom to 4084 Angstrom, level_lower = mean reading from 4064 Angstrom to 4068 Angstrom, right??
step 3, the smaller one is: 17.0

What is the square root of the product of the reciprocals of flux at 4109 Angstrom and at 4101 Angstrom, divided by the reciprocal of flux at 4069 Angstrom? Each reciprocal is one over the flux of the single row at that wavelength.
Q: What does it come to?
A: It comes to 1.05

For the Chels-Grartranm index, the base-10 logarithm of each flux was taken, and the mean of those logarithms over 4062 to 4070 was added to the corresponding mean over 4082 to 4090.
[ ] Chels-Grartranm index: 2.48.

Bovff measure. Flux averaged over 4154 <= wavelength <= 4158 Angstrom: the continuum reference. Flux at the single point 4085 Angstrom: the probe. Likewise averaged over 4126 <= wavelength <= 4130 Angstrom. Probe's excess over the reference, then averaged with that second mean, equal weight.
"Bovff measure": 9.4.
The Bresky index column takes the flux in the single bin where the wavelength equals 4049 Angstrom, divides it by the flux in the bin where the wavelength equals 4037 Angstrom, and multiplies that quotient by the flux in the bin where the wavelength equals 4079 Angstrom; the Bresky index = 14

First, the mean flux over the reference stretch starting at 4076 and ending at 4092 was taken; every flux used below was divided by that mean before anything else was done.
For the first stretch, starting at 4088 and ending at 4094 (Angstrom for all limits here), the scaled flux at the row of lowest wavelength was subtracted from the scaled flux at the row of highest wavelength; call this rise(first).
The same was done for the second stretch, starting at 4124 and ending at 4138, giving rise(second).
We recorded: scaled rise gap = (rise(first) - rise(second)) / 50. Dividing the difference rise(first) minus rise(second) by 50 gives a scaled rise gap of 0.0027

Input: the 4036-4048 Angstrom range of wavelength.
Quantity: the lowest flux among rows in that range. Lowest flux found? 12.19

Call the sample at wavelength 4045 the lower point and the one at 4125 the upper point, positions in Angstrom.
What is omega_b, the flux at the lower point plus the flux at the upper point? 31.0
